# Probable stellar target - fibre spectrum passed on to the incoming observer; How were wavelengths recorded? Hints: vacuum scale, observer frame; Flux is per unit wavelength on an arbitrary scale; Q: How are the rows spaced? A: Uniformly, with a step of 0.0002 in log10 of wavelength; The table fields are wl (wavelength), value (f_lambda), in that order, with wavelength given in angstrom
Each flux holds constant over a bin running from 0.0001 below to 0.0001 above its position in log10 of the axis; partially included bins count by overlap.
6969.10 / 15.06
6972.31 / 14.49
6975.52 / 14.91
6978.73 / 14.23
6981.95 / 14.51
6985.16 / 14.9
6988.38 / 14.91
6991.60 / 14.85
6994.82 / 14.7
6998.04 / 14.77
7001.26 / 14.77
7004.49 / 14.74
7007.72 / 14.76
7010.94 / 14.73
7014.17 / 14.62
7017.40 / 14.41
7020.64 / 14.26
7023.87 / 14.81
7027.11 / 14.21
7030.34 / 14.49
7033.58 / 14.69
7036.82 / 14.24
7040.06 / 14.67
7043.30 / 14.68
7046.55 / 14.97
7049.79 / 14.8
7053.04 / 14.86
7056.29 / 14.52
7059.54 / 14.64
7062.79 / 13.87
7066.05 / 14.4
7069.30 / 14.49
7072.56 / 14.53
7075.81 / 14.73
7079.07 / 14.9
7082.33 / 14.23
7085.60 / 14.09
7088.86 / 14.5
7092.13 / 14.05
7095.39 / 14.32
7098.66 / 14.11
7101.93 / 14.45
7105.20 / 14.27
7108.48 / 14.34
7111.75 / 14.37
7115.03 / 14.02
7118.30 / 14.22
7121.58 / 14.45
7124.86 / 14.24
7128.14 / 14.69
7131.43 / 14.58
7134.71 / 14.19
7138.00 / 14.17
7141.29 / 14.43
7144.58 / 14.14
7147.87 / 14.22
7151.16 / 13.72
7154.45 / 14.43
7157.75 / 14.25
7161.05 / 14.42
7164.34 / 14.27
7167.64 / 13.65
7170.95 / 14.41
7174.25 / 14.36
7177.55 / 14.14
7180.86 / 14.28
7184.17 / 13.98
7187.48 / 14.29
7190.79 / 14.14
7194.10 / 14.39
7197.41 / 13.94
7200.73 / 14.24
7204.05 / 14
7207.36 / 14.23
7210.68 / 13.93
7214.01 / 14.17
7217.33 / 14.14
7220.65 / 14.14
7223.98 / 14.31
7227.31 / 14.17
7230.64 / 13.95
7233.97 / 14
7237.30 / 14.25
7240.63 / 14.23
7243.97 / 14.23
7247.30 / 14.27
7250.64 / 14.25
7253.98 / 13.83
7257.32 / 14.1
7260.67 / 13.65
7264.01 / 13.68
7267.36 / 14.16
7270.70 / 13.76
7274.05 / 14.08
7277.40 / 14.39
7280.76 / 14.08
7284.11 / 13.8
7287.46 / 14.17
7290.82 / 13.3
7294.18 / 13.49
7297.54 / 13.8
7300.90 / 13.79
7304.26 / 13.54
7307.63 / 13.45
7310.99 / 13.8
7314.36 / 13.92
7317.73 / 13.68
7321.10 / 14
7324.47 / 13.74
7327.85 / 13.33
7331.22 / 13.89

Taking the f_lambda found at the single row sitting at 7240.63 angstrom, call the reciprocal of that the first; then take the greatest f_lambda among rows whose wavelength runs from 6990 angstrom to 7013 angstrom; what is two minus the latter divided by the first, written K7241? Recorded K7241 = -209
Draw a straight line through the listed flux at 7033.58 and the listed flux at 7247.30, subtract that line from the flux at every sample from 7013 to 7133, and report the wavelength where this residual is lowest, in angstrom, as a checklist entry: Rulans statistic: 7062.79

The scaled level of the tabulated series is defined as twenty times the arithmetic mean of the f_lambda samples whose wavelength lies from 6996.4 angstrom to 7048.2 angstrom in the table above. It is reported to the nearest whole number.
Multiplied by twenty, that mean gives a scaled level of 292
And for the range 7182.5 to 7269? 282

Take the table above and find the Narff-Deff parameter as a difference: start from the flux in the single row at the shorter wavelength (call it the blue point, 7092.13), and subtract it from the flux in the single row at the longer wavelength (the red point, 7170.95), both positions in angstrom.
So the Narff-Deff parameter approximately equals 0.36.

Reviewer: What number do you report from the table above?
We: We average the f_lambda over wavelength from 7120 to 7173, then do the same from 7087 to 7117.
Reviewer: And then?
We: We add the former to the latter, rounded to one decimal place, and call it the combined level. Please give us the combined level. 28.5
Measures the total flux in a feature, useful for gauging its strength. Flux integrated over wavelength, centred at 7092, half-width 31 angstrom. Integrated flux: 889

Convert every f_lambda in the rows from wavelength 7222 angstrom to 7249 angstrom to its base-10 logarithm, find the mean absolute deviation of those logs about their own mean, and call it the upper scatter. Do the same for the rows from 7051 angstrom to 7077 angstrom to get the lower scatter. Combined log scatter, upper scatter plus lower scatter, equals 0.009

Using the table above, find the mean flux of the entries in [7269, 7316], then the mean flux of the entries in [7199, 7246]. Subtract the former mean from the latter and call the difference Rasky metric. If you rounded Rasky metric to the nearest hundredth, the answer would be 0.33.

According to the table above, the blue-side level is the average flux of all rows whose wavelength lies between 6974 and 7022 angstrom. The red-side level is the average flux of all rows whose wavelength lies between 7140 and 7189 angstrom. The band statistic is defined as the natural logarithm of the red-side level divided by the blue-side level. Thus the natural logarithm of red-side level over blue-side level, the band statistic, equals -0.033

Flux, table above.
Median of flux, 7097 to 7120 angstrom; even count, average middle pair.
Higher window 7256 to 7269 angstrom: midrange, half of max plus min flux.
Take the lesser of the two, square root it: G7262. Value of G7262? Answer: 3.73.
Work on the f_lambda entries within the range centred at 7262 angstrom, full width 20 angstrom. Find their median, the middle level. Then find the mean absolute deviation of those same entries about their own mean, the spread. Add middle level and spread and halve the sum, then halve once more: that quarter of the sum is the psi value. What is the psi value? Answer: 3.49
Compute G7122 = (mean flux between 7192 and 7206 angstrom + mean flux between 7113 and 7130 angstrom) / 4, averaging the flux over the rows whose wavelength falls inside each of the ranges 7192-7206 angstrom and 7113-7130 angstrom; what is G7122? 7.12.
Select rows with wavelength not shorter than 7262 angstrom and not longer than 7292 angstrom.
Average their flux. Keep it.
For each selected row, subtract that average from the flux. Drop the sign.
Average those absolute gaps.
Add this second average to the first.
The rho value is 14.2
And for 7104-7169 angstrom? 14.4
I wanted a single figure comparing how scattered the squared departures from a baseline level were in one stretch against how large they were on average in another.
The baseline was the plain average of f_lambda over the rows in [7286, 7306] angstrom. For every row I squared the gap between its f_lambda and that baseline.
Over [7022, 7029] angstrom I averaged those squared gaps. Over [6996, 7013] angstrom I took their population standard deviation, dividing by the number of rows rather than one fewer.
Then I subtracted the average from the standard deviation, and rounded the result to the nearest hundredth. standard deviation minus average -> -0.74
